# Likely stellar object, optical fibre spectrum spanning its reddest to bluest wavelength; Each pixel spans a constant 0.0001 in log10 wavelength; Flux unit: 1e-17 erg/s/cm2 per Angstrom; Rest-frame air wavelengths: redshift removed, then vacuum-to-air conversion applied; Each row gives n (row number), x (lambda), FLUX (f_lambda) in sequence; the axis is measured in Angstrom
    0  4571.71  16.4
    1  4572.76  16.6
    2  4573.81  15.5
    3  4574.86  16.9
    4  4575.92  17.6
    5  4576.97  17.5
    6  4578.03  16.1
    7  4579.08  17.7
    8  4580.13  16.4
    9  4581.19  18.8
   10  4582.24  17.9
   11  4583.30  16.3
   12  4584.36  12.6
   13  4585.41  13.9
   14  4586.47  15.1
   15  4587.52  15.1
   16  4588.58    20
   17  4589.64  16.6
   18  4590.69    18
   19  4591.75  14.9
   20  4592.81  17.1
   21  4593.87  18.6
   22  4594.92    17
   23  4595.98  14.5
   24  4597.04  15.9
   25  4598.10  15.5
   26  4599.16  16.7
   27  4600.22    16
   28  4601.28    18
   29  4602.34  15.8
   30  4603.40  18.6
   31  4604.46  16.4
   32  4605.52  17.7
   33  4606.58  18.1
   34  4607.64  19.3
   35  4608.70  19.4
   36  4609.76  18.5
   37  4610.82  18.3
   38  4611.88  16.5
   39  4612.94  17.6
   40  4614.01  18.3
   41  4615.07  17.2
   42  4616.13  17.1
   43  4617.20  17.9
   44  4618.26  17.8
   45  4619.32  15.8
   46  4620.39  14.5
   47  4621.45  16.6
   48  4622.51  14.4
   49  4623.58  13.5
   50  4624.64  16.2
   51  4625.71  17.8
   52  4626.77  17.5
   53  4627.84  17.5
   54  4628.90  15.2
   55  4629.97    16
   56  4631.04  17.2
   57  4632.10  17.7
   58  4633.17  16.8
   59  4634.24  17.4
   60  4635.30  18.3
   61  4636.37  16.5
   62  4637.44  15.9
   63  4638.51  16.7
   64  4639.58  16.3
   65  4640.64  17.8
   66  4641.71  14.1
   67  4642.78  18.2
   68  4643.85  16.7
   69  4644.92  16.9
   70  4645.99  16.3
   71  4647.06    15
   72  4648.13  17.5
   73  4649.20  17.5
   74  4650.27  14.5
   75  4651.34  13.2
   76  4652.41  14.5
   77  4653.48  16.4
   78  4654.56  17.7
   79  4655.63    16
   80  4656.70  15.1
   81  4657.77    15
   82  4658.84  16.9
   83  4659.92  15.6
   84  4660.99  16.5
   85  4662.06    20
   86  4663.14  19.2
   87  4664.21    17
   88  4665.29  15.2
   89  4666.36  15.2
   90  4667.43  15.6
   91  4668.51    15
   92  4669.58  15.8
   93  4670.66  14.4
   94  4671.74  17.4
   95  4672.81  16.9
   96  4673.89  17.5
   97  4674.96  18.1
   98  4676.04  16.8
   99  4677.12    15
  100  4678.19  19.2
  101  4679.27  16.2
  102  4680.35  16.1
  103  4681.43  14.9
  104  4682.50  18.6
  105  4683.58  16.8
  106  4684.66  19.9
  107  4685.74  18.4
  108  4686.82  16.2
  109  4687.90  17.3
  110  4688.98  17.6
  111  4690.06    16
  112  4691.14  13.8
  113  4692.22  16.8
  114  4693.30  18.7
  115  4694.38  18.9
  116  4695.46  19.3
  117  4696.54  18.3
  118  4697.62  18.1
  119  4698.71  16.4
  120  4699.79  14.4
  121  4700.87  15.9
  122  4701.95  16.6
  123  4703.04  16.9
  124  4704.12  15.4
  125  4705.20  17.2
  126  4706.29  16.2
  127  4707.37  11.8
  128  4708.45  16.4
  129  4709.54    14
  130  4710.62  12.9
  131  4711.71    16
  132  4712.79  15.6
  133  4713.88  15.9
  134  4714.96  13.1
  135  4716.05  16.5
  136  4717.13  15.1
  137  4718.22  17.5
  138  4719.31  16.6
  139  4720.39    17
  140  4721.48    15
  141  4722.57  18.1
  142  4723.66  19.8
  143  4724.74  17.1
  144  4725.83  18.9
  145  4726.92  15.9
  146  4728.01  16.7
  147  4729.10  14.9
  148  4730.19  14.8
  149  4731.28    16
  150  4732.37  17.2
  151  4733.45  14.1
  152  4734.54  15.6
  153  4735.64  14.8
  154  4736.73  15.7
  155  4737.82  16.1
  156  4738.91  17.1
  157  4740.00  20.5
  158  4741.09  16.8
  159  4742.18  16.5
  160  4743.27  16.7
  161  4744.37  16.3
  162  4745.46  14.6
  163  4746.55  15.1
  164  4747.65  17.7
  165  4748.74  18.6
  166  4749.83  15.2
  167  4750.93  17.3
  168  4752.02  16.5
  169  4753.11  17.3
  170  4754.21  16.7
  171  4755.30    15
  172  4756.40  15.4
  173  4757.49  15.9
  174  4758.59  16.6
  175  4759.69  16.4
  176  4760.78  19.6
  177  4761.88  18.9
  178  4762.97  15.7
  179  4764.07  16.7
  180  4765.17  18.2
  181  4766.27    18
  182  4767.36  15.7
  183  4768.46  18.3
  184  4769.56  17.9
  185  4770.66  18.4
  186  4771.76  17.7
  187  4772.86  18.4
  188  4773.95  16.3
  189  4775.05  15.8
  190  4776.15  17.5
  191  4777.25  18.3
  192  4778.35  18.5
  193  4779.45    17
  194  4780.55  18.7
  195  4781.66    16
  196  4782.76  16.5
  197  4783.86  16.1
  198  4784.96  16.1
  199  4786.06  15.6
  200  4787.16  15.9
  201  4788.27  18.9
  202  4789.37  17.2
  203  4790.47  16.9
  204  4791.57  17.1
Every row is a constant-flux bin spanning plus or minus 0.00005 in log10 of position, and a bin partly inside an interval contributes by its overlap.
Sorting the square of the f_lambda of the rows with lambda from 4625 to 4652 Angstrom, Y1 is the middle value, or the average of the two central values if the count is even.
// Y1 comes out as 282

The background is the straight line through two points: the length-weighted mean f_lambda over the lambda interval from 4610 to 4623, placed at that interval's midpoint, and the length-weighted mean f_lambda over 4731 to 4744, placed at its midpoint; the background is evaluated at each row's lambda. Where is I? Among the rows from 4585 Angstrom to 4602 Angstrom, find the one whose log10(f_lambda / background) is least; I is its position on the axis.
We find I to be 4585.41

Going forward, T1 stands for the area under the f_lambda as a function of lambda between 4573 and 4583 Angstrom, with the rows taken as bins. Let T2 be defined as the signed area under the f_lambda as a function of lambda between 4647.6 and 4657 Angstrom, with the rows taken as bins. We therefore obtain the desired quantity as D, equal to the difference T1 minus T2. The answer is 22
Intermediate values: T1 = 171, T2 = 149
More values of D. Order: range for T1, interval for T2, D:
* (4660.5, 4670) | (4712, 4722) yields 0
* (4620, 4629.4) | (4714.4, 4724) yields -8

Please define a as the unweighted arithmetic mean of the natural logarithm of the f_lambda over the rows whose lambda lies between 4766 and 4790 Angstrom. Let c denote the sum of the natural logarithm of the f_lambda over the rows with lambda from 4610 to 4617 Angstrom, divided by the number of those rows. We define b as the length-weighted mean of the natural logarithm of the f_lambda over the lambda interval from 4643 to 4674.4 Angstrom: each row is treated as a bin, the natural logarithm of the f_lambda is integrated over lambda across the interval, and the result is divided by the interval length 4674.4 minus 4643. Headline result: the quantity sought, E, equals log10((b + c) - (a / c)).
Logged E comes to 0.668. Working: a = 2.84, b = 2.78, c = 2.86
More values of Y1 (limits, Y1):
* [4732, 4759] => 272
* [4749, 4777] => 279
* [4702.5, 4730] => 262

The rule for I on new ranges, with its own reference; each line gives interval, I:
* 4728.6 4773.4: 4733.45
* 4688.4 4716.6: 4707.37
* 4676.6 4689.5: 4681.43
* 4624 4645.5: 4641.71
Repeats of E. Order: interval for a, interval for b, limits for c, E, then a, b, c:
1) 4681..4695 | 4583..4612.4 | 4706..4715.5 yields 0.647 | 2.84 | 2.82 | 2.68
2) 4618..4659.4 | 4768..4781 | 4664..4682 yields 0.668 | 2.79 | 2.87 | 2.79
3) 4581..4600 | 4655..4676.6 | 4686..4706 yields 0.666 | 2.79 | 2.80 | 2.82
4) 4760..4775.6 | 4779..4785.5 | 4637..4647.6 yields 0.661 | 2.86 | 2.81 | 2.79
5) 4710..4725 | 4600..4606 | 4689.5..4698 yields 0.674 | 2.78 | 2.84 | 2.86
